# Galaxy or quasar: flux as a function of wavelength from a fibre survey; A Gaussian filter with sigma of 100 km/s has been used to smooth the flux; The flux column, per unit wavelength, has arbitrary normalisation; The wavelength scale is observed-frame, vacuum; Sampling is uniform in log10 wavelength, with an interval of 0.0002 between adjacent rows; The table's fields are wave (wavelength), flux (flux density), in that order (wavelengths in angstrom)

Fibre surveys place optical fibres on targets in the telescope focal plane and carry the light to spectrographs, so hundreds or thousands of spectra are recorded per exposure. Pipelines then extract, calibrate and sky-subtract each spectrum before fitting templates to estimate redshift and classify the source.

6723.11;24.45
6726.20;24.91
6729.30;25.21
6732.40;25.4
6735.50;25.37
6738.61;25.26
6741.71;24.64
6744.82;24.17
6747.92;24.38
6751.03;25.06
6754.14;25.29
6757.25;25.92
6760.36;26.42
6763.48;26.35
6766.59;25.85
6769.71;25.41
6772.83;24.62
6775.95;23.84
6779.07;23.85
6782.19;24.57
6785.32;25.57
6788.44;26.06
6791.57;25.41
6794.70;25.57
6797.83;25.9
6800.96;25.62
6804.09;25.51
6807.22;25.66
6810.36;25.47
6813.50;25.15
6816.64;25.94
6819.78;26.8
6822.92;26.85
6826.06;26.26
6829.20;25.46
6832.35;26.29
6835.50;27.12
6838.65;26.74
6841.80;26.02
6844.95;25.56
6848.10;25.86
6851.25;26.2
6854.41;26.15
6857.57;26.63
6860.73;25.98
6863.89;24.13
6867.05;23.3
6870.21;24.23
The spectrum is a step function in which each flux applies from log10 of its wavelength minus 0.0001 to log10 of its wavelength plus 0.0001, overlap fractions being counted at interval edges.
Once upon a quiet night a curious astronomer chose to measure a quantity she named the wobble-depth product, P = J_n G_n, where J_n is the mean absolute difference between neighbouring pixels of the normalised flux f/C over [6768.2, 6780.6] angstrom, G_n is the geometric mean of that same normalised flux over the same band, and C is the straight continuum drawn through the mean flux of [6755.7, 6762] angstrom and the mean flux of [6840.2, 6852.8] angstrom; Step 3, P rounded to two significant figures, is 0.019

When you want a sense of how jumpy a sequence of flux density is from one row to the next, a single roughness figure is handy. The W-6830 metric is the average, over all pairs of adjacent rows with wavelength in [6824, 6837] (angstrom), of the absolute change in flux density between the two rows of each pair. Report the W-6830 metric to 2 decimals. 0.82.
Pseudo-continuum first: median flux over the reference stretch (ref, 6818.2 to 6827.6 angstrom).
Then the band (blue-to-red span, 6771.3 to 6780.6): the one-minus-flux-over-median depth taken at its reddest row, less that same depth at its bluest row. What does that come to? 0.029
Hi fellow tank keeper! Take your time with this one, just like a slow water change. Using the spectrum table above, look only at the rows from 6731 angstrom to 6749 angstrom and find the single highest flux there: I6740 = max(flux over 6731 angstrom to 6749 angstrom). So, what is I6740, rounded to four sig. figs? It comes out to 25.40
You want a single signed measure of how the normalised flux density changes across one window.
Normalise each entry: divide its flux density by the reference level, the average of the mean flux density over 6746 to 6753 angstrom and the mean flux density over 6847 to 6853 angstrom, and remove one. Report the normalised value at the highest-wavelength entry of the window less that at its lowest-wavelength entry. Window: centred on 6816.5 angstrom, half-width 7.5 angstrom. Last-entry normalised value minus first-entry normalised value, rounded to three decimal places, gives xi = 0.054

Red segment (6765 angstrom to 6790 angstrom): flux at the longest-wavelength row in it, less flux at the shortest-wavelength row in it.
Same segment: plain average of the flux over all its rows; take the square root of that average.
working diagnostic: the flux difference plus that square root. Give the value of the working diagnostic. 5.2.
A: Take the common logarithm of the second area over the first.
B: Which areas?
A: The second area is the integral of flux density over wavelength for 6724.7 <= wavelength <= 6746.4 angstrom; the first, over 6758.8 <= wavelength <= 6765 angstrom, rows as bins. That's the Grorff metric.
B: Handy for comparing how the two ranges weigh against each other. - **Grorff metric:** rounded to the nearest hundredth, 0.52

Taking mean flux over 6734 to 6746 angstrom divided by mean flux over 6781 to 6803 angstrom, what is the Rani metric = 0.97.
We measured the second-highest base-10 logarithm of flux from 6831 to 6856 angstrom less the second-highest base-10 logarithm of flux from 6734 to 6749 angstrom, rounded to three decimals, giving 0.025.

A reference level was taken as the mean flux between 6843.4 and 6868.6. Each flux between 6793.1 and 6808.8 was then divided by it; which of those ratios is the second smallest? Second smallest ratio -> 1.00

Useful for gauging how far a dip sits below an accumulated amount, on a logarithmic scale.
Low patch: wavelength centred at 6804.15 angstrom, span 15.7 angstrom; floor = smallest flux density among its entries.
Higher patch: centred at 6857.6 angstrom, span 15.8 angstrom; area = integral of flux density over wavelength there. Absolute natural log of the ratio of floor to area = 2.77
